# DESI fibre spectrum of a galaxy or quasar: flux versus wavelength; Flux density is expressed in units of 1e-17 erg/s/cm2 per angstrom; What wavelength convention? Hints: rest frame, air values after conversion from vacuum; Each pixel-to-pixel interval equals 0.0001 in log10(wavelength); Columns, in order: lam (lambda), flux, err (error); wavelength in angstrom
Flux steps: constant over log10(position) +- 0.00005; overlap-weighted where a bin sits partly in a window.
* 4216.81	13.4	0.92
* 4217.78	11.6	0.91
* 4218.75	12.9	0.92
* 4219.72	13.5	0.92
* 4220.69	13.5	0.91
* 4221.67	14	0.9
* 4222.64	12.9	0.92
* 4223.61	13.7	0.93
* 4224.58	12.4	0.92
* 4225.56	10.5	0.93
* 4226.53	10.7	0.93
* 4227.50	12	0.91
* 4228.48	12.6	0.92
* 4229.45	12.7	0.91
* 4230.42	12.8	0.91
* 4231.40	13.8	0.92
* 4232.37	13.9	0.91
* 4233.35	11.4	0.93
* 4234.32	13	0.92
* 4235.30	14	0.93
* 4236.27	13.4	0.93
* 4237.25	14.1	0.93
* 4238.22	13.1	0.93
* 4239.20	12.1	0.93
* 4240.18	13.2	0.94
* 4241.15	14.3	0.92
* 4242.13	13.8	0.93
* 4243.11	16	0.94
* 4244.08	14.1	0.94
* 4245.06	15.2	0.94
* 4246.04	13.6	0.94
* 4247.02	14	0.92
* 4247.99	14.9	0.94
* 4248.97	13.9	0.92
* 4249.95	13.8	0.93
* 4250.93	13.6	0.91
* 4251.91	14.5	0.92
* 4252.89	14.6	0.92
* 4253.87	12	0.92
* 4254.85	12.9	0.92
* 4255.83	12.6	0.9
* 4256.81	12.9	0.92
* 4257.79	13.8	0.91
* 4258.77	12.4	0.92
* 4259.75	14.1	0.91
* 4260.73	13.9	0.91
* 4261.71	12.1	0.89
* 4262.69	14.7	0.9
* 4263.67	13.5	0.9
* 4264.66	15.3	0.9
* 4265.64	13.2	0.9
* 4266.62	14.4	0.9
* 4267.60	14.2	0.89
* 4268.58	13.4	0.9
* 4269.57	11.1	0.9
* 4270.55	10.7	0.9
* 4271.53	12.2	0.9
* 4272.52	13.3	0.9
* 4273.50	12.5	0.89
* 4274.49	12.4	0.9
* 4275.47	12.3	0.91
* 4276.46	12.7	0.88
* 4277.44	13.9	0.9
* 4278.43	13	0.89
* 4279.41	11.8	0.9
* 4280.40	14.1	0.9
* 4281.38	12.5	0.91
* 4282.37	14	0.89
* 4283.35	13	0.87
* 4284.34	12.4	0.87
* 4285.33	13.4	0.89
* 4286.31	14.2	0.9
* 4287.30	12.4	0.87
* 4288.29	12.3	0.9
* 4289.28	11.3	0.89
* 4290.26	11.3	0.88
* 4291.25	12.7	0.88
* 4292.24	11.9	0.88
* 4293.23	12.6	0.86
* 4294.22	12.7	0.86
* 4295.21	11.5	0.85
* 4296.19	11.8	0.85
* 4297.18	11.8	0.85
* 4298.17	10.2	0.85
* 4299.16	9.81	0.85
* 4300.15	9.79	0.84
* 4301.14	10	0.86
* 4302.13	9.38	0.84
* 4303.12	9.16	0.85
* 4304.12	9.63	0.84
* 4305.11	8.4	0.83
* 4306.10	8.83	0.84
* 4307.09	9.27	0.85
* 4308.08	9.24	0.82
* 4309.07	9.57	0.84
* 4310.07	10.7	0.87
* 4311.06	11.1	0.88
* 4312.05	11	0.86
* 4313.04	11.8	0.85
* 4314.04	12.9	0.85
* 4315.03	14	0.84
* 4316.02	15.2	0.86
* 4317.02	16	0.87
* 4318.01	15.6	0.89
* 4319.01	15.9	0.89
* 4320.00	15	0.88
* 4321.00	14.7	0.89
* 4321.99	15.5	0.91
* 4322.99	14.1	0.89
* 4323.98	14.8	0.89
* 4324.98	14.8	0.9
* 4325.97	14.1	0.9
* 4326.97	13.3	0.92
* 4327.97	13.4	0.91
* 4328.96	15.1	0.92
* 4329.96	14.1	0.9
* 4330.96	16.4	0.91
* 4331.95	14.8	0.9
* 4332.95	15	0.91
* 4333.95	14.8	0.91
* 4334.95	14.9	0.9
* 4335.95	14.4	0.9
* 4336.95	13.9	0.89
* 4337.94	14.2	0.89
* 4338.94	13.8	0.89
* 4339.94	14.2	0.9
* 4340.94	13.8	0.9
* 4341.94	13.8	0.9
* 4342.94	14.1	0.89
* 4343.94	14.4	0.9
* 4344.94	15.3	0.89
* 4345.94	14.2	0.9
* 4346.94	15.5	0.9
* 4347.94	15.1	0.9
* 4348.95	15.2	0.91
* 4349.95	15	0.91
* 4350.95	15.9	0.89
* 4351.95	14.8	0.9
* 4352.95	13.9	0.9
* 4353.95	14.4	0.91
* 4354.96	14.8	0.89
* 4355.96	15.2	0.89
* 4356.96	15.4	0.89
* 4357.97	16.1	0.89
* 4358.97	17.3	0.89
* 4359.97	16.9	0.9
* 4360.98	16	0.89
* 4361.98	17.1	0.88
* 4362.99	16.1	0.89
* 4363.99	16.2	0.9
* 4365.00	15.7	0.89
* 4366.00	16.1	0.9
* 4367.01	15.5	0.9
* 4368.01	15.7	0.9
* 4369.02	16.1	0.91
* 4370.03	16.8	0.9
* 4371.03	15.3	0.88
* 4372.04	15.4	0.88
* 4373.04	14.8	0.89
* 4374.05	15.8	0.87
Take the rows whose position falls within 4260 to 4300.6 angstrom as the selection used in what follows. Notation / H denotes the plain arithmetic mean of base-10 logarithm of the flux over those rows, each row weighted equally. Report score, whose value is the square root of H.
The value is 1.05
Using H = 1.10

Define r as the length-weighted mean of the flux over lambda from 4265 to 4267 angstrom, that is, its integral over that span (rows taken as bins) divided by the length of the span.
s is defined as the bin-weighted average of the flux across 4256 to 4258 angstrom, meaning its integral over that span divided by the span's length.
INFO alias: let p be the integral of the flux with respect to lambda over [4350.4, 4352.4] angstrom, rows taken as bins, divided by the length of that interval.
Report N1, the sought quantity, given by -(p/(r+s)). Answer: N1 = -0.57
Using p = 15.4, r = 13.9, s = 13.2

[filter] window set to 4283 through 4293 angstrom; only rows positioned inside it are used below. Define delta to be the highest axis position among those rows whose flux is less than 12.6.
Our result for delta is 4292.24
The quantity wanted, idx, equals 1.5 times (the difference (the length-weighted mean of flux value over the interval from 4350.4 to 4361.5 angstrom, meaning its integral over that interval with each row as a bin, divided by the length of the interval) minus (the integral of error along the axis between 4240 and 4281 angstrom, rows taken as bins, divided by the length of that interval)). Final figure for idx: 21.9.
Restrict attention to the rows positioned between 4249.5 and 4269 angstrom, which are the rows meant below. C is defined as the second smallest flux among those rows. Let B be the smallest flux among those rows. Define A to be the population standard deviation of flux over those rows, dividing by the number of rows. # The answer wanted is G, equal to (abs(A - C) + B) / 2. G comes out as 11.6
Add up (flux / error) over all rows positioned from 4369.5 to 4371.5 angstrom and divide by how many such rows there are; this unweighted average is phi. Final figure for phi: 18.0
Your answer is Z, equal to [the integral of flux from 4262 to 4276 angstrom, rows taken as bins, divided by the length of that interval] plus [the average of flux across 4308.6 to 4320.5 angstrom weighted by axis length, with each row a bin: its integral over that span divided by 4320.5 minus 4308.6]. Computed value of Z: 26.3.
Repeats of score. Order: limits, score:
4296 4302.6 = 1.01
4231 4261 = 1.06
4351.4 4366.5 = 1.09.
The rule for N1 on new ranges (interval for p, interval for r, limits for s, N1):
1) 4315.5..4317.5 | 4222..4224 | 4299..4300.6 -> -0.67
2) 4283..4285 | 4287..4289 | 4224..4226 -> -0.53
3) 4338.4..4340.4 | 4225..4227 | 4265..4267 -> -0.57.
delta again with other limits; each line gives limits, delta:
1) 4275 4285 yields 4284.34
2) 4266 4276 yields 4275.47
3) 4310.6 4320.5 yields 4313.04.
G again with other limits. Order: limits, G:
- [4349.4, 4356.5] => 13.9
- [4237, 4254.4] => 11.6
